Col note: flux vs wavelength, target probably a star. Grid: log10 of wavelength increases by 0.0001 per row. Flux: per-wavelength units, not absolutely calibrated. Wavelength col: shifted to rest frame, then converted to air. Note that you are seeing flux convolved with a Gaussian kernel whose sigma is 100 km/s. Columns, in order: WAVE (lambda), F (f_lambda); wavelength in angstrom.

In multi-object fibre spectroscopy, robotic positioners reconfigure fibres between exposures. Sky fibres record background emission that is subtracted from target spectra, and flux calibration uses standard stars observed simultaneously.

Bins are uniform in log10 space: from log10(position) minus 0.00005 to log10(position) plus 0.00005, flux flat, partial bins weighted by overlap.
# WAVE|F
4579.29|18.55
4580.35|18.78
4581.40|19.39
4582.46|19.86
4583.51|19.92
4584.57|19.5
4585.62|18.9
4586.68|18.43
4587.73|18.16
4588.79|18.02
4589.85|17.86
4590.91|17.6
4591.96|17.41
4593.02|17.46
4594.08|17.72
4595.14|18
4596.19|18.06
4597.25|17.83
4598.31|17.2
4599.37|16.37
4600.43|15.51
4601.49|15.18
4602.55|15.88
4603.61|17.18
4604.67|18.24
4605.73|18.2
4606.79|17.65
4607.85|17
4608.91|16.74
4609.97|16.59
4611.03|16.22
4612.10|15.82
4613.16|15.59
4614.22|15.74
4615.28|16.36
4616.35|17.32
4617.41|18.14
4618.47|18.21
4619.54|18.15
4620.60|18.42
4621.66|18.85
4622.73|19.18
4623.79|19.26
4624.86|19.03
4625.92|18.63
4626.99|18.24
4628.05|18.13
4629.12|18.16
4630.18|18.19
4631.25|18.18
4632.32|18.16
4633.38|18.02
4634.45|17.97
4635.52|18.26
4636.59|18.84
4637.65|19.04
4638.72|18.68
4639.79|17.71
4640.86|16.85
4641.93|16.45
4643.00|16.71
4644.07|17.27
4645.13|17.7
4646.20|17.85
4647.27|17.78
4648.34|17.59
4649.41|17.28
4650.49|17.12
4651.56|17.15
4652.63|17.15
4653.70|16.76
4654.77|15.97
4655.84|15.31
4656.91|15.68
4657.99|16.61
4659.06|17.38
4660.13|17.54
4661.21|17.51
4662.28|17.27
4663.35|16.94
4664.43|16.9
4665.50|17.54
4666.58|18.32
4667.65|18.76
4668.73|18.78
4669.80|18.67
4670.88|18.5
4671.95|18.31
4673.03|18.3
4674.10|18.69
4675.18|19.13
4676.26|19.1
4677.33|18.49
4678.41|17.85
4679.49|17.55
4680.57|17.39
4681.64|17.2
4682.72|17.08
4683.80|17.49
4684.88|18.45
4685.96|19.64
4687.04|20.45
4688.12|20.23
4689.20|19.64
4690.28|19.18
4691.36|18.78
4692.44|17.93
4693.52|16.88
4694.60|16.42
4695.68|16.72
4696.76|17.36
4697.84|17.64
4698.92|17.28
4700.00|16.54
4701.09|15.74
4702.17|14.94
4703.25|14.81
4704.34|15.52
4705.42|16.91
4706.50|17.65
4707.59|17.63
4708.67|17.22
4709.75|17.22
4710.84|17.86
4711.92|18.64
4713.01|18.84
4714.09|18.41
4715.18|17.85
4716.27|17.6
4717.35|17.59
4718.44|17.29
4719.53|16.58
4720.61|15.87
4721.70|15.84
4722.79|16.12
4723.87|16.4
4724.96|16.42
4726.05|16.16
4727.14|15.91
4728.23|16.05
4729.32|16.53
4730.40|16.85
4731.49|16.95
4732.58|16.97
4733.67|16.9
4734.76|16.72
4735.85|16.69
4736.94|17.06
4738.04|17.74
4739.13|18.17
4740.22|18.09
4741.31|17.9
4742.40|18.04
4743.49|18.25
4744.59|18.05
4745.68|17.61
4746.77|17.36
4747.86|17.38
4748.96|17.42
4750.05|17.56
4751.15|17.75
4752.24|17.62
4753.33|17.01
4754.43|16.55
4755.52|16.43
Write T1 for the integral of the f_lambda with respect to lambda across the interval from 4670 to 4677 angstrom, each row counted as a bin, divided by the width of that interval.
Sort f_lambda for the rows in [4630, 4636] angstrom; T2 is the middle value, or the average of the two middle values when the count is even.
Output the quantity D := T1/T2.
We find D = 1.03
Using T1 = 18.7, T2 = 18.2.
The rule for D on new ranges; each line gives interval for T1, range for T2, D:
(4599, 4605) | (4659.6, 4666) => 0.94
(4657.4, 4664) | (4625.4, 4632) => 0.94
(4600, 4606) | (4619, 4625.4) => 0.88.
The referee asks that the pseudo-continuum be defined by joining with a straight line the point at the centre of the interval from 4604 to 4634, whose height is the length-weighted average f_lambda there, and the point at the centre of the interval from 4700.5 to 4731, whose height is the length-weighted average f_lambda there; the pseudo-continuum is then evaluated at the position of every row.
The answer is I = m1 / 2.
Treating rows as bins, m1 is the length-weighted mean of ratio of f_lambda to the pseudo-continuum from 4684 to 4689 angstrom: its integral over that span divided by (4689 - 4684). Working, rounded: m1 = 1.14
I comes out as 0.571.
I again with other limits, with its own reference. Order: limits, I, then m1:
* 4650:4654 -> 0.490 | 0.98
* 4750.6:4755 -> 0.524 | 1.05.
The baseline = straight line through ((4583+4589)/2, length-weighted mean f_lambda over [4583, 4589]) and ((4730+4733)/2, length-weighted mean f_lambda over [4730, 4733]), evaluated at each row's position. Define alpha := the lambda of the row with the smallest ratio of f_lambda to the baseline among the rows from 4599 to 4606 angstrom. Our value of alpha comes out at 4601.49 angstrom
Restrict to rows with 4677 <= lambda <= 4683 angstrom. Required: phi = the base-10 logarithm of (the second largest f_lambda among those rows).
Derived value 1.25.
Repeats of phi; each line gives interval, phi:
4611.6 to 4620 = 1.26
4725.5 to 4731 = 1.22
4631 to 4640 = 1.28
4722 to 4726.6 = 1.21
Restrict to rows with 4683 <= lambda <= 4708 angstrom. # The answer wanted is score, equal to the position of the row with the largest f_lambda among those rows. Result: 4687.04 angstrom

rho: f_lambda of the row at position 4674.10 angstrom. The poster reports 18.69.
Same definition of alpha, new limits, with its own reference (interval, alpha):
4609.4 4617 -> 4613.16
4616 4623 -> 4616.35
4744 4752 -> 4746.77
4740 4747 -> 4746.77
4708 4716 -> 4708.67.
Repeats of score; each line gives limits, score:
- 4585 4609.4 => 4585.62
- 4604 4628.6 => 4623.79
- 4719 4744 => 4743.49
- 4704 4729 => 4713.01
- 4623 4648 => 4623.79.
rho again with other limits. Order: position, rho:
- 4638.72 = 18.68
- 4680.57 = 17.39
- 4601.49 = 15.18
